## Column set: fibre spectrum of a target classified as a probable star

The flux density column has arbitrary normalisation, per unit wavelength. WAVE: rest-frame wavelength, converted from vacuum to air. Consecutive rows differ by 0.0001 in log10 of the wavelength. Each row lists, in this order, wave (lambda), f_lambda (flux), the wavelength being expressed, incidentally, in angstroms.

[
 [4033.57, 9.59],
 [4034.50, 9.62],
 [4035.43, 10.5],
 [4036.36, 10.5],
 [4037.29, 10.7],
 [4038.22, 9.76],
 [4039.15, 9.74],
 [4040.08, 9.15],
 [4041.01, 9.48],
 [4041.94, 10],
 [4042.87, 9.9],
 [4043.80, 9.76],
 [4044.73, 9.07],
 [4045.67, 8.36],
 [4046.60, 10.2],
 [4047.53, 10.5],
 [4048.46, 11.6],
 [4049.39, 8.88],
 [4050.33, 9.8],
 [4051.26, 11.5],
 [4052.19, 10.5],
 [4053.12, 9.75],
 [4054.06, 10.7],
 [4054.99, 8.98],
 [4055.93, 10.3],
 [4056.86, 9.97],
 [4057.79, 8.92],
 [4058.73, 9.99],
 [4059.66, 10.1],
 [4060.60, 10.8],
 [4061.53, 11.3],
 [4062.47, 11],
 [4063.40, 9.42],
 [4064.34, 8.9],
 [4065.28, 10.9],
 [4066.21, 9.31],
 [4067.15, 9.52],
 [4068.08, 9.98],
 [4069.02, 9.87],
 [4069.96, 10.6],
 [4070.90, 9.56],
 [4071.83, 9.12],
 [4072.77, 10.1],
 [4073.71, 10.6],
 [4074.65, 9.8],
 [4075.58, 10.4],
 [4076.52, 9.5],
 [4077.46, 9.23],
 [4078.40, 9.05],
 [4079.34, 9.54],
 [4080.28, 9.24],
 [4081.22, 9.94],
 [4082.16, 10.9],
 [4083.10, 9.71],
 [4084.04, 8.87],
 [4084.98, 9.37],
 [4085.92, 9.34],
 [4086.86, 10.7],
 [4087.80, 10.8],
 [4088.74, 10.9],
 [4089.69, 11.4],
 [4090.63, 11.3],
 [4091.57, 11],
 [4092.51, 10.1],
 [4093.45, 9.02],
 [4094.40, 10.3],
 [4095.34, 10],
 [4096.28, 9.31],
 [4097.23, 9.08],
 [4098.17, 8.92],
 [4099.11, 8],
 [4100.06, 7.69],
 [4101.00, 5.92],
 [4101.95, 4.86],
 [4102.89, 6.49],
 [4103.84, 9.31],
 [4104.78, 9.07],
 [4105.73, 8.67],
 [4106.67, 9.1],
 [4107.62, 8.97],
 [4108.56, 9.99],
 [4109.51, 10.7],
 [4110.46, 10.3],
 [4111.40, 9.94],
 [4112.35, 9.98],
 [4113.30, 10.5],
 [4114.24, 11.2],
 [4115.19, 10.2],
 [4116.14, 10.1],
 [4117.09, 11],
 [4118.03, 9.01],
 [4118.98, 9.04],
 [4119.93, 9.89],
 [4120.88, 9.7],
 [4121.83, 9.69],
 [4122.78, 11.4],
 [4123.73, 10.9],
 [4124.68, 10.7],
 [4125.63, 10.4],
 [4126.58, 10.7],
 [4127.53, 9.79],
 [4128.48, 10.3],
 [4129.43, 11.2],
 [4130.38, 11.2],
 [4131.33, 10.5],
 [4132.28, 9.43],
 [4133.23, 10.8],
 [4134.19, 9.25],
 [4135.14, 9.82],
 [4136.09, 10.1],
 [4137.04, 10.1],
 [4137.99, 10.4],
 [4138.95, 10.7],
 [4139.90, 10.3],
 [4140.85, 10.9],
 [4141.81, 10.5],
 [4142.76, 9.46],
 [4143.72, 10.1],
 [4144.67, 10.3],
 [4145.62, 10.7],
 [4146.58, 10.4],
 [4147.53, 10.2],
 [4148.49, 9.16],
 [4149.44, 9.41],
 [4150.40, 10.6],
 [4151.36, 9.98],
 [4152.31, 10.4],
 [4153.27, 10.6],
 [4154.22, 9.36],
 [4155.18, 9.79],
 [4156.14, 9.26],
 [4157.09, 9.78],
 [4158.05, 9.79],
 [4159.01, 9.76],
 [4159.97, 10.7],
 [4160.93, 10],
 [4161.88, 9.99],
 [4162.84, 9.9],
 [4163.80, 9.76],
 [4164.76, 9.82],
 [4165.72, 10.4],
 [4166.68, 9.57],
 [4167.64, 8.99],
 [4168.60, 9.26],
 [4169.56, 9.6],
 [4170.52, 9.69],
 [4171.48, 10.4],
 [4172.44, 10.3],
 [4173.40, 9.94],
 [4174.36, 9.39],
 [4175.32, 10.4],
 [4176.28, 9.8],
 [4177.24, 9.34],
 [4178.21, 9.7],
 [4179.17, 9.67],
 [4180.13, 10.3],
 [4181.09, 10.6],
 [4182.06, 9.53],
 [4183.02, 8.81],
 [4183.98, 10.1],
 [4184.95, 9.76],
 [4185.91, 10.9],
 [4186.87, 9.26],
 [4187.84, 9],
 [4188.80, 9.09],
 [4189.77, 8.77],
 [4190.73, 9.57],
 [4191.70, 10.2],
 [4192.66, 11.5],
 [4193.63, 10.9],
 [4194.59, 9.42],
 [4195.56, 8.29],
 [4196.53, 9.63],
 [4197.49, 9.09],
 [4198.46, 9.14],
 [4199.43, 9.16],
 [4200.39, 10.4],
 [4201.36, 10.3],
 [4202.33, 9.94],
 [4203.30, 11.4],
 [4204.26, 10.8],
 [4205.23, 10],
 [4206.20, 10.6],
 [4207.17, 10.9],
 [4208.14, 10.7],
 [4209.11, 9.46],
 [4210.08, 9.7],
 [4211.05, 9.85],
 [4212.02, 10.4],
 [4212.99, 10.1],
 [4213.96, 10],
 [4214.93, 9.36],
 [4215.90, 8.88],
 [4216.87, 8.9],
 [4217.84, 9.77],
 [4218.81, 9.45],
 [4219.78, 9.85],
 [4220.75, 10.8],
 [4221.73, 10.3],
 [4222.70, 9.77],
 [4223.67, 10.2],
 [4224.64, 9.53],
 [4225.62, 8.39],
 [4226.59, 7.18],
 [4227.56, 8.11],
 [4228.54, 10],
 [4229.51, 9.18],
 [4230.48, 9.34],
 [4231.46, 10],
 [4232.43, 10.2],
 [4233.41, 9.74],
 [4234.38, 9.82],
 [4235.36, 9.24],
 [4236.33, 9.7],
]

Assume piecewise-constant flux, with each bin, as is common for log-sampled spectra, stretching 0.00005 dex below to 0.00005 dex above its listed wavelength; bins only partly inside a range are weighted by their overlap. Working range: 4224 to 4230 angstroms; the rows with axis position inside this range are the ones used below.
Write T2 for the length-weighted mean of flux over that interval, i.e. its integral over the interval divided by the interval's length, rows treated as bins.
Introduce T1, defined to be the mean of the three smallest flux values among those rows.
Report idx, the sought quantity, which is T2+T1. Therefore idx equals 16.7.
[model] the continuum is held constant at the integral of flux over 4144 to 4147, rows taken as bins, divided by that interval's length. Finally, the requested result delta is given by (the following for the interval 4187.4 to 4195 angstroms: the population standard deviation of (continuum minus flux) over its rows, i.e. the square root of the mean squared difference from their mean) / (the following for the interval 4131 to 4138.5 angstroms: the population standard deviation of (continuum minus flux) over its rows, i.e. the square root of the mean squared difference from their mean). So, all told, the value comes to 1.84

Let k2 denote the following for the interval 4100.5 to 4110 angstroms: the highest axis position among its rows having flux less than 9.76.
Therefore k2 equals 4107.62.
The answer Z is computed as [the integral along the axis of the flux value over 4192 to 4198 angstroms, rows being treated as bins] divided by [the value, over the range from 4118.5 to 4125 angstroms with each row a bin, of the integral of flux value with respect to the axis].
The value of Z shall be 0.89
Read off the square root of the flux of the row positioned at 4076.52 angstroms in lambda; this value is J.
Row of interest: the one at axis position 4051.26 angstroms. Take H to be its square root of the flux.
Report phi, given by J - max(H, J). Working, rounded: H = 3.39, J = 3.08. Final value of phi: -0.31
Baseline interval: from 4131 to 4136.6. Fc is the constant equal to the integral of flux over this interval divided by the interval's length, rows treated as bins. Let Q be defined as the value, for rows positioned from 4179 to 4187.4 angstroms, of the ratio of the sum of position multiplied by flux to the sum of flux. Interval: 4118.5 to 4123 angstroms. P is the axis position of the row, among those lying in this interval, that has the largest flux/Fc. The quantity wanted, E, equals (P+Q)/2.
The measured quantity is 4152.9 angstroms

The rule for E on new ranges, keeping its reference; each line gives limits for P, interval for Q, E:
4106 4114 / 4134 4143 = 4124.0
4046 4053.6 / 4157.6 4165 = 4104.9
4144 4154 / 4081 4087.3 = 4114.8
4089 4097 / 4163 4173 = 4128.9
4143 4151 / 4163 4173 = 4156.9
